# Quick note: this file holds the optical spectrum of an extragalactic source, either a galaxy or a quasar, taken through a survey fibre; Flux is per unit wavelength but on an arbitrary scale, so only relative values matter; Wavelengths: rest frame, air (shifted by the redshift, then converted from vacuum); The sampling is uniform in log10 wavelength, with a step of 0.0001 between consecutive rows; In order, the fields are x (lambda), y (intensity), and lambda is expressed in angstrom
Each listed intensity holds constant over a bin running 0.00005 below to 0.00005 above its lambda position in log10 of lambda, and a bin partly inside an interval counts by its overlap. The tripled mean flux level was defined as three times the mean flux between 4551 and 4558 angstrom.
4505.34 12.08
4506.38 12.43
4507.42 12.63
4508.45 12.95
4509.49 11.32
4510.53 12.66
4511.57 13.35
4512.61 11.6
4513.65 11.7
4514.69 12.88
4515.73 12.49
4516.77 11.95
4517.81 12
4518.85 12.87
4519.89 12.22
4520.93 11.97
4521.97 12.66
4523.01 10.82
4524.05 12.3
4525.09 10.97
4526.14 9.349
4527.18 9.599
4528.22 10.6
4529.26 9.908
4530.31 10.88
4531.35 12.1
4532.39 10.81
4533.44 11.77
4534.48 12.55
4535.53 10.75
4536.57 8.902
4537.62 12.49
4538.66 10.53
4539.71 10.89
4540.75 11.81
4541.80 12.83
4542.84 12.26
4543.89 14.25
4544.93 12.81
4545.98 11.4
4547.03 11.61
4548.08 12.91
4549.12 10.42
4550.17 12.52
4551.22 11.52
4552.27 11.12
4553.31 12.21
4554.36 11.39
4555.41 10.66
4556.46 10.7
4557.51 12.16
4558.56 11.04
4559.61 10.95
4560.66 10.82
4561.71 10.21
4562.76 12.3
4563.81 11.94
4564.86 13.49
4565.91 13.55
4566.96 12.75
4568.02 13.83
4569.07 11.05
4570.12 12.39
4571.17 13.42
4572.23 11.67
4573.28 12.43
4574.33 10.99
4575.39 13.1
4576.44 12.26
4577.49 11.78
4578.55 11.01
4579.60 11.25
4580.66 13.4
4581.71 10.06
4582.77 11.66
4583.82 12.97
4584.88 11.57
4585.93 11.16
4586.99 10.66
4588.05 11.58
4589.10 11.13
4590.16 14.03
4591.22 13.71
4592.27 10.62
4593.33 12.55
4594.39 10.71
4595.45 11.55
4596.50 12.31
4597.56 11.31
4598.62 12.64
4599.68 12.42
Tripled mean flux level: 34.2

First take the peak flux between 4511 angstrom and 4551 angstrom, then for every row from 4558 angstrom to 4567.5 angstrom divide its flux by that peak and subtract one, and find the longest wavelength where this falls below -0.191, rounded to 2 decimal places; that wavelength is 4561.71 angstrom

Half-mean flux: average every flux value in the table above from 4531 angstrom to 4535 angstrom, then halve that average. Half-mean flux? 5.90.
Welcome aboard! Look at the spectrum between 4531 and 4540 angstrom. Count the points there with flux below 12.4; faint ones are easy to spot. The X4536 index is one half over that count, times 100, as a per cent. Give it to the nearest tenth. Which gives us 7.1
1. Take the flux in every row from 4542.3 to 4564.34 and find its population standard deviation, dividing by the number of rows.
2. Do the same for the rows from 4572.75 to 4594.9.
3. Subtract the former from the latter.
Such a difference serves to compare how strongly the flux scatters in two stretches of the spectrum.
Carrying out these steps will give 0.13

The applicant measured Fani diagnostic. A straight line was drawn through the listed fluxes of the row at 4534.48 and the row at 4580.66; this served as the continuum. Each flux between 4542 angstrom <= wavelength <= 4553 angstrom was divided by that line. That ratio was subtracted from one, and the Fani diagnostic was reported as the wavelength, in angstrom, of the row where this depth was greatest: 4549.12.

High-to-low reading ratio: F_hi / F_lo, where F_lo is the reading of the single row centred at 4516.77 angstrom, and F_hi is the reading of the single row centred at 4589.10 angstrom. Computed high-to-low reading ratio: 0.93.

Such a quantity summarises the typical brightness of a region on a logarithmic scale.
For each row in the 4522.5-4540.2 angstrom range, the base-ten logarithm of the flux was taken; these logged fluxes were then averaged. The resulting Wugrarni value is 1.035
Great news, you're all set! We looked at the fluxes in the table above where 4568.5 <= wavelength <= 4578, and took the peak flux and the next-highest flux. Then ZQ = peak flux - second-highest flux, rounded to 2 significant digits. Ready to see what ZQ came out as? 0.32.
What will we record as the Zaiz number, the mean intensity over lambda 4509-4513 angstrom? 12.2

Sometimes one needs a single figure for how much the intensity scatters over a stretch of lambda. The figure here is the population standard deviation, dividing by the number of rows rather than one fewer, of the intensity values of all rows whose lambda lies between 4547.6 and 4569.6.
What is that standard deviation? 1.06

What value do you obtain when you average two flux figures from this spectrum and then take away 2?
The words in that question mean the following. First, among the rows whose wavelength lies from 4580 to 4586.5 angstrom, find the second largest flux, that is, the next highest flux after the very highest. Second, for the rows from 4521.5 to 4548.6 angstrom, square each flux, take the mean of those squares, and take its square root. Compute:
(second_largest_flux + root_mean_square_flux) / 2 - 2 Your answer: 10.2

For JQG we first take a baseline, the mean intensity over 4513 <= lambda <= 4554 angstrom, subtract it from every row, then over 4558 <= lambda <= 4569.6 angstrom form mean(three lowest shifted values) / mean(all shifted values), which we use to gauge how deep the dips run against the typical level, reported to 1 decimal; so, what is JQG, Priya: -2.7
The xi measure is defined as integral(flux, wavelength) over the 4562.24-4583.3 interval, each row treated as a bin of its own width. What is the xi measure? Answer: 257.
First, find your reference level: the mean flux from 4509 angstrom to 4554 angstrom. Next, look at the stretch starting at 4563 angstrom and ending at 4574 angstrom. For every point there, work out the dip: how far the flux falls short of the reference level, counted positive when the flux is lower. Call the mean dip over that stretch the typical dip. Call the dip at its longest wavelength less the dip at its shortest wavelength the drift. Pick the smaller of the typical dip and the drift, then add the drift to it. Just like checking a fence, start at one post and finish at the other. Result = -1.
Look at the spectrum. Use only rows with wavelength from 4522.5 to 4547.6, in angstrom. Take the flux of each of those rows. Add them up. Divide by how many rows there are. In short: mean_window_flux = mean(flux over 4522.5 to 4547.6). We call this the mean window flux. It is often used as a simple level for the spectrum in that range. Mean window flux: 11.3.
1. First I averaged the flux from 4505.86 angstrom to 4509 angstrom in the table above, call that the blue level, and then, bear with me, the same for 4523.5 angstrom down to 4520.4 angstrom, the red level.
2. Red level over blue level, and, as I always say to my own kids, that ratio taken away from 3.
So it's 2.07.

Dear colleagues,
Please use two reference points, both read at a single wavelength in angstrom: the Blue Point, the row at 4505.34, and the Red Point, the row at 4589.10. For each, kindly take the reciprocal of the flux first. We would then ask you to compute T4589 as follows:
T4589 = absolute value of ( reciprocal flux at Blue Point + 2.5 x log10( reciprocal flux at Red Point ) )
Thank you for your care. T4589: 2.53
